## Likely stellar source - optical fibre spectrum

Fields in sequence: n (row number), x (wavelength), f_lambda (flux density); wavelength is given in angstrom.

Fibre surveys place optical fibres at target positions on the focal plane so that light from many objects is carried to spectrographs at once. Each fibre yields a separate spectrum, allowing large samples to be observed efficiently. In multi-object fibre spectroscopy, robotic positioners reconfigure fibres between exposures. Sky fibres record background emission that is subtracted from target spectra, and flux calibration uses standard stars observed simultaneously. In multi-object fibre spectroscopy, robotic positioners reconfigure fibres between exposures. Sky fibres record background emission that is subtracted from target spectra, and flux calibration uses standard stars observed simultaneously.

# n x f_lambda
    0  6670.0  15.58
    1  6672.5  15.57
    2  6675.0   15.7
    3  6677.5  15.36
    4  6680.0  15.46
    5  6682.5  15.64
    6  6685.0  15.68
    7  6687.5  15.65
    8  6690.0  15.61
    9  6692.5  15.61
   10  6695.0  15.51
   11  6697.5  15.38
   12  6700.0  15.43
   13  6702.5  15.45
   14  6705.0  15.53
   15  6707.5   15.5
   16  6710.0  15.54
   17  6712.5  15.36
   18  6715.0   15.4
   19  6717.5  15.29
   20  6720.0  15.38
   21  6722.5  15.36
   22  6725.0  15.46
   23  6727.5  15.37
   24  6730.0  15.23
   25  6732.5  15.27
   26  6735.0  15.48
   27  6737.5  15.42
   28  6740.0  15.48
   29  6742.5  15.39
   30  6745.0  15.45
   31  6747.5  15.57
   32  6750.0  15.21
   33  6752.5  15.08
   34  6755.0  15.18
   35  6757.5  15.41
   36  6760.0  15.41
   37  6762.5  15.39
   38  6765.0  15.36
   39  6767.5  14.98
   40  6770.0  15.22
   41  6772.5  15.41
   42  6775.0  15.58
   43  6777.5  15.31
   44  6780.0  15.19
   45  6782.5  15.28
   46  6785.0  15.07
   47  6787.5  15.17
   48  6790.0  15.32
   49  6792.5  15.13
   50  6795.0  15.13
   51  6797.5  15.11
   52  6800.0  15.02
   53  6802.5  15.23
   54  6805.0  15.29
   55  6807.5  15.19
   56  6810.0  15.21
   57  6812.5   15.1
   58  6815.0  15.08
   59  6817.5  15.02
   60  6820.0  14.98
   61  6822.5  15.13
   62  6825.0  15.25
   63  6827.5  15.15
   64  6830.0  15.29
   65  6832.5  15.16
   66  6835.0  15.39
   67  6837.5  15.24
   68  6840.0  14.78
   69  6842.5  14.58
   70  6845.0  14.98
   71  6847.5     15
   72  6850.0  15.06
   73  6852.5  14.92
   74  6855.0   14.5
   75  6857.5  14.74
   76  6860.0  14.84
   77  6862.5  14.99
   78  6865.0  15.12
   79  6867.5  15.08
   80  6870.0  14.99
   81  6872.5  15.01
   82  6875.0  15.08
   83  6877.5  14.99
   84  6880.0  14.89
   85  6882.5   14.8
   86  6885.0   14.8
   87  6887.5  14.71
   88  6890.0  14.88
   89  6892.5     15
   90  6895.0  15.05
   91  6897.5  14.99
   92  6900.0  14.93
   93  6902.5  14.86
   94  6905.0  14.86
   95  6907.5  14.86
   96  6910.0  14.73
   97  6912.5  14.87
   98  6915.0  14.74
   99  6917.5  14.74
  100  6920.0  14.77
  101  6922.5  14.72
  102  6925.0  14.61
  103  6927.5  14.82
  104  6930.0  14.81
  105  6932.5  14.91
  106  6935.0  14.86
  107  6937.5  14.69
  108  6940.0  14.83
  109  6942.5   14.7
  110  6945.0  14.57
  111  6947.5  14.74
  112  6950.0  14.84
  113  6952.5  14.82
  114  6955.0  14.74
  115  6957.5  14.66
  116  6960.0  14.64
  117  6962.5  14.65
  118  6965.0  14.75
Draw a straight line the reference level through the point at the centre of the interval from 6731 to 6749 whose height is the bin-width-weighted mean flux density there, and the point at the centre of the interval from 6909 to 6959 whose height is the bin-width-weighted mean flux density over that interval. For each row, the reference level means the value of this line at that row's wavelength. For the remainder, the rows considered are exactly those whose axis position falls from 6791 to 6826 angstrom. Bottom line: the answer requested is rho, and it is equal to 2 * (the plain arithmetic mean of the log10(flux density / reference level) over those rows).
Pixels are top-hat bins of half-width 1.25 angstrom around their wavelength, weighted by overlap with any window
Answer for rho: -0.0034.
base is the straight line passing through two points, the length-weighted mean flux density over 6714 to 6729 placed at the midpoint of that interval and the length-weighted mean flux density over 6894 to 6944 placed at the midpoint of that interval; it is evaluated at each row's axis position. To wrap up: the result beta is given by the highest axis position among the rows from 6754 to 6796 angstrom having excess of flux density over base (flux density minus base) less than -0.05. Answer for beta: 6785.0 angstrom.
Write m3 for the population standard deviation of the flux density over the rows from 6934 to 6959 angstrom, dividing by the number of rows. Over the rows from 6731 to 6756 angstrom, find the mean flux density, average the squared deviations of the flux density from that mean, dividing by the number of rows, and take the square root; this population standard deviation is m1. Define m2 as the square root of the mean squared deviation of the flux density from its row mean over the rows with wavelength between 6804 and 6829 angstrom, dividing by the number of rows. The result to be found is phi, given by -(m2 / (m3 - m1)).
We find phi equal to 1.50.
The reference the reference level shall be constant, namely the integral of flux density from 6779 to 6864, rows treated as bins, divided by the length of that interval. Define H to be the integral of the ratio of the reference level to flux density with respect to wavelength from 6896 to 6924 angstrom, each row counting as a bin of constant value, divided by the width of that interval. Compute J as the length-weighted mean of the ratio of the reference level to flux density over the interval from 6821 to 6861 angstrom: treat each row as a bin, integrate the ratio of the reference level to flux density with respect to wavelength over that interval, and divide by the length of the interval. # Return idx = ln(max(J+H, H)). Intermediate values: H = 1.02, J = 1.01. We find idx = 0.704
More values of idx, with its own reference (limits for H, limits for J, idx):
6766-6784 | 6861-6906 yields 0.691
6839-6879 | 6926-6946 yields 0.709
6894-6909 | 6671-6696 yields 0.682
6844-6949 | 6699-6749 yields 0.689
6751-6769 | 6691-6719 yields 0.675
